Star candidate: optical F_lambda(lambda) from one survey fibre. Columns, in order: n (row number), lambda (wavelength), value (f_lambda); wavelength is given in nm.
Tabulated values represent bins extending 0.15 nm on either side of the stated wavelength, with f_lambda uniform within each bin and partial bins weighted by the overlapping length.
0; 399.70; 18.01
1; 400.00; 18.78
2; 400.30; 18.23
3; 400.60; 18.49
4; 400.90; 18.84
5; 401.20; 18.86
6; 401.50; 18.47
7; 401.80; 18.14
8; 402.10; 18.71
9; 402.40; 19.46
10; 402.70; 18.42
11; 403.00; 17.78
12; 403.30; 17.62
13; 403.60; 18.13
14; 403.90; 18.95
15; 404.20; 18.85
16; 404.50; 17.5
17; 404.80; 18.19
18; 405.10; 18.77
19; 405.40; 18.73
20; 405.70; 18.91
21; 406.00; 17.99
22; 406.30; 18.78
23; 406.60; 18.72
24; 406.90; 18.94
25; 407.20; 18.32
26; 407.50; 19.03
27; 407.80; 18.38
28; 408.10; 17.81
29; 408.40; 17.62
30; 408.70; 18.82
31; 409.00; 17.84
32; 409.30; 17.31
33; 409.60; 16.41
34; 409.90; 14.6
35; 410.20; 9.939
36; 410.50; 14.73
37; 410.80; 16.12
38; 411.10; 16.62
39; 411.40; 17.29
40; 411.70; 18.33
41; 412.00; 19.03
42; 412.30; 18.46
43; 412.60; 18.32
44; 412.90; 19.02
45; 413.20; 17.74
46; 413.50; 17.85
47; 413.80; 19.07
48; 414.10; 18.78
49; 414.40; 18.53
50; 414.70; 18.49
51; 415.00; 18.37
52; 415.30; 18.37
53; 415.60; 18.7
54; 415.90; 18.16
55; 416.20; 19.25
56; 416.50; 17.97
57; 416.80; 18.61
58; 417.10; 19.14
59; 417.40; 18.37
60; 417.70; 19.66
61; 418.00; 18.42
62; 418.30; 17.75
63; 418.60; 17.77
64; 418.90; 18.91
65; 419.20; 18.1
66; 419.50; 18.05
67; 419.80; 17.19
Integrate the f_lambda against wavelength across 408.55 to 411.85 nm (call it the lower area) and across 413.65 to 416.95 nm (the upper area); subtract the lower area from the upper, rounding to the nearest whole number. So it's 8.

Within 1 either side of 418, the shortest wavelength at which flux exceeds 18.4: 417.10 nm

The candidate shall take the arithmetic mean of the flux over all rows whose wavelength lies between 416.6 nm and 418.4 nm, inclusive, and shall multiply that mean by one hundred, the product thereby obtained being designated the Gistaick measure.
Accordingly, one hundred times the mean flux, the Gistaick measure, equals 1866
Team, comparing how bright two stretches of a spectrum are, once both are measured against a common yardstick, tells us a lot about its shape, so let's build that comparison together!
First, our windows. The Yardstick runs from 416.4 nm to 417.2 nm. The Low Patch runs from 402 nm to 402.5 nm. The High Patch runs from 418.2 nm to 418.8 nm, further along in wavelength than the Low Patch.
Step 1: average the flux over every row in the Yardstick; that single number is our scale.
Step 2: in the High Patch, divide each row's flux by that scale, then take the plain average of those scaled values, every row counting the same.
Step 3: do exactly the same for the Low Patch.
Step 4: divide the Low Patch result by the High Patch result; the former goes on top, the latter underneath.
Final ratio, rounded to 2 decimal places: 1.07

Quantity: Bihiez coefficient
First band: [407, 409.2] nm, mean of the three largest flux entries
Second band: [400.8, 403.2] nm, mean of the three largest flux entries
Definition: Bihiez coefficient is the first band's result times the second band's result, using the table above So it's 357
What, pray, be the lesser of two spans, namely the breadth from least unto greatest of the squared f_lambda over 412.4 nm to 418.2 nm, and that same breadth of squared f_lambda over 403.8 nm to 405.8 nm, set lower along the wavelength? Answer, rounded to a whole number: 53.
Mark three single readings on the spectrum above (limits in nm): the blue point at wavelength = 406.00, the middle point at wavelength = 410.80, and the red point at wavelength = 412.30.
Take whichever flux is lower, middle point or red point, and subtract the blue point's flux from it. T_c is -1.9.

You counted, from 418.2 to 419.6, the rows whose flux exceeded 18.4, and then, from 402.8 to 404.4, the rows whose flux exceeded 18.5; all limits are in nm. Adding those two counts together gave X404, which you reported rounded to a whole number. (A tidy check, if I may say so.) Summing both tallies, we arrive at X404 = 3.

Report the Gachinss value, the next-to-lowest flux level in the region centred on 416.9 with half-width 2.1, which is 17.77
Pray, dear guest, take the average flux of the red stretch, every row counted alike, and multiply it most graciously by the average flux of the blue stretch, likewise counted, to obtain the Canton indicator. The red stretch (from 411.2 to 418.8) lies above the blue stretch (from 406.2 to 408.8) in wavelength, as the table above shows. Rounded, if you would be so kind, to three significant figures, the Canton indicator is 341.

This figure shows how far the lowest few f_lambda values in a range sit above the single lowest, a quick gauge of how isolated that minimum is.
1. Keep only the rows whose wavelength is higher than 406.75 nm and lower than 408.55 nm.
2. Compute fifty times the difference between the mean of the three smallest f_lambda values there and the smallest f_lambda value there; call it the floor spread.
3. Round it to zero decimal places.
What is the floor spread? 15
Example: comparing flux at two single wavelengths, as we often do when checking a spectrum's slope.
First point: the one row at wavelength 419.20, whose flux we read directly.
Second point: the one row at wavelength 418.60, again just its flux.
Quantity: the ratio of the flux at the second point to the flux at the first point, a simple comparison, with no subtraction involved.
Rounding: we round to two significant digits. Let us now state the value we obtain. 0.98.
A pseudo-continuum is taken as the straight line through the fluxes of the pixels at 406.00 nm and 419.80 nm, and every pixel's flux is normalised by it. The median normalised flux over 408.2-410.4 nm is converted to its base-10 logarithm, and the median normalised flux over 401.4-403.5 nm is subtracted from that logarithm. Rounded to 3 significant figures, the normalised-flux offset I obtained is -1.02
